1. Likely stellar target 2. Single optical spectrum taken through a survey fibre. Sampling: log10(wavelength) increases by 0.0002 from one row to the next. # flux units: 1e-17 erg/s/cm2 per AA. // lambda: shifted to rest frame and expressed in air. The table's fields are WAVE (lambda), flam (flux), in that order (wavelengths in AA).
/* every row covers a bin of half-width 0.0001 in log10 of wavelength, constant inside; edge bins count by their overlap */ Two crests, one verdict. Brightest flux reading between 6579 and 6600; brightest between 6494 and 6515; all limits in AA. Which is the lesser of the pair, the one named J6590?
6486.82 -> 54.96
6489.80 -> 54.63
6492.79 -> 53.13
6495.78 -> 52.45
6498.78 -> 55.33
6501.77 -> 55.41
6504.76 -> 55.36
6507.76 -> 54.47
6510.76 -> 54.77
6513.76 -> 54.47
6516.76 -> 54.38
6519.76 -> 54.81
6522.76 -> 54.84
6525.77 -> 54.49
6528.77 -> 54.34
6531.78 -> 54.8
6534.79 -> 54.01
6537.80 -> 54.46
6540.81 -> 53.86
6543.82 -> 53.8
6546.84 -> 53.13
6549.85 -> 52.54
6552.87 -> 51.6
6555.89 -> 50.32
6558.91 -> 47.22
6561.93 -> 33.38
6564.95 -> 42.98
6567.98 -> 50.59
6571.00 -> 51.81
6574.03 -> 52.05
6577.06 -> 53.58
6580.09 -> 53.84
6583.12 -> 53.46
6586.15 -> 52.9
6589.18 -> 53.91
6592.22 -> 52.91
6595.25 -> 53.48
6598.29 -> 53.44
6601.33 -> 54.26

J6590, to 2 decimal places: 53.91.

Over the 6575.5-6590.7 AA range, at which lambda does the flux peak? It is 6589.18 AA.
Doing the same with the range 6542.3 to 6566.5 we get 6543.82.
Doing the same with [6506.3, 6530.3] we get 6522.76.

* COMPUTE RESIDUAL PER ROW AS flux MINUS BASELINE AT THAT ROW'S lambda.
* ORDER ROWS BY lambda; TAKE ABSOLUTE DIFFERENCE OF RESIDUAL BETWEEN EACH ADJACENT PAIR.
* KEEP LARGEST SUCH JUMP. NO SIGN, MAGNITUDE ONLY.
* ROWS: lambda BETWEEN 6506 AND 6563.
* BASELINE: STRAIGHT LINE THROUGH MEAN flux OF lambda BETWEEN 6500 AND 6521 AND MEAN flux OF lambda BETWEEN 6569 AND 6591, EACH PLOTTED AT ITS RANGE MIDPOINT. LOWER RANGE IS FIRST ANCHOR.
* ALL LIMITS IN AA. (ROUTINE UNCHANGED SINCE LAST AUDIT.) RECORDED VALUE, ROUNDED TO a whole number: 14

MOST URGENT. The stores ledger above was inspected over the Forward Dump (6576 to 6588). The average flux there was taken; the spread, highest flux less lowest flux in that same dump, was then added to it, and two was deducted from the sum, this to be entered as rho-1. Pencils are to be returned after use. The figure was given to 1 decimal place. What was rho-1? 52.4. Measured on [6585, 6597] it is 52.3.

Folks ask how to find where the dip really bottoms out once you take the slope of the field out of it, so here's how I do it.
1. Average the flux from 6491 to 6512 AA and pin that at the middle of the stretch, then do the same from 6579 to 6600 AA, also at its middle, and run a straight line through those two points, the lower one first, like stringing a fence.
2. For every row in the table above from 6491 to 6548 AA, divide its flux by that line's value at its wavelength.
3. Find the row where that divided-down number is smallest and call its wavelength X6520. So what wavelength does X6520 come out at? 6495.78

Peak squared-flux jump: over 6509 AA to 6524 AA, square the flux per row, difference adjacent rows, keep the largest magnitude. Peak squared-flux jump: 47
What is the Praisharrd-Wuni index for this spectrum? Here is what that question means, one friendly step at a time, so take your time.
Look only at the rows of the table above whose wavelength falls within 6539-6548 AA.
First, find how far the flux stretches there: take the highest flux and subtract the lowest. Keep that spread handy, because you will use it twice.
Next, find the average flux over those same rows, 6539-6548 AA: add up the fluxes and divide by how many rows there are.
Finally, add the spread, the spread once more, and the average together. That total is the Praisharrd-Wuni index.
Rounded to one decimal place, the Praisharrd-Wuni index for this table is 55.1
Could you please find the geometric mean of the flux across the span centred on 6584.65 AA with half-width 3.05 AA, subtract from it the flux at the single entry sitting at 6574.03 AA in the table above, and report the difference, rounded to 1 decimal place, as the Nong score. 1.1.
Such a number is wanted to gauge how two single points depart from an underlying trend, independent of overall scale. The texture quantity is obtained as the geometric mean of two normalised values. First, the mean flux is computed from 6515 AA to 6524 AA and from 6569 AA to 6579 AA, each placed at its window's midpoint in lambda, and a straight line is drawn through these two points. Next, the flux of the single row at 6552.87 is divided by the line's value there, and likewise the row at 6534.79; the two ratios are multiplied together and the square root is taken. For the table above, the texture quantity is 0.98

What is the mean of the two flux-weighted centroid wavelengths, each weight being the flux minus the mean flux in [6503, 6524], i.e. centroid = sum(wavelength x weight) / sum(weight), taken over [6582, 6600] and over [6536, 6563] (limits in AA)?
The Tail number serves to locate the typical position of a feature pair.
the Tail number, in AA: 6574.2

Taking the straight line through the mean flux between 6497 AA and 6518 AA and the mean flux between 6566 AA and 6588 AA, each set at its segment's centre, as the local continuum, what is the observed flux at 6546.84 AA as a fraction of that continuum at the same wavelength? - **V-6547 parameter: 0.99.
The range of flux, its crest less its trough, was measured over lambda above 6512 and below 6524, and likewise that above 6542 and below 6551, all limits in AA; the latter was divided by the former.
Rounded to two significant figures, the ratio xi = 2.7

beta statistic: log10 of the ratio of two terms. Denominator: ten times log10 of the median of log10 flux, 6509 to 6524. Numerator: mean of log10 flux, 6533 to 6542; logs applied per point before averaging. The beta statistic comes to -0.142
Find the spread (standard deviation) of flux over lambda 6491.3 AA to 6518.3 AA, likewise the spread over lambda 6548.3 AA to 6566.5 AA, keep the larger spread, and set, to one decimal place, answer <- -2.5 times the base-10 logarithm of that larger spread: -2.1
